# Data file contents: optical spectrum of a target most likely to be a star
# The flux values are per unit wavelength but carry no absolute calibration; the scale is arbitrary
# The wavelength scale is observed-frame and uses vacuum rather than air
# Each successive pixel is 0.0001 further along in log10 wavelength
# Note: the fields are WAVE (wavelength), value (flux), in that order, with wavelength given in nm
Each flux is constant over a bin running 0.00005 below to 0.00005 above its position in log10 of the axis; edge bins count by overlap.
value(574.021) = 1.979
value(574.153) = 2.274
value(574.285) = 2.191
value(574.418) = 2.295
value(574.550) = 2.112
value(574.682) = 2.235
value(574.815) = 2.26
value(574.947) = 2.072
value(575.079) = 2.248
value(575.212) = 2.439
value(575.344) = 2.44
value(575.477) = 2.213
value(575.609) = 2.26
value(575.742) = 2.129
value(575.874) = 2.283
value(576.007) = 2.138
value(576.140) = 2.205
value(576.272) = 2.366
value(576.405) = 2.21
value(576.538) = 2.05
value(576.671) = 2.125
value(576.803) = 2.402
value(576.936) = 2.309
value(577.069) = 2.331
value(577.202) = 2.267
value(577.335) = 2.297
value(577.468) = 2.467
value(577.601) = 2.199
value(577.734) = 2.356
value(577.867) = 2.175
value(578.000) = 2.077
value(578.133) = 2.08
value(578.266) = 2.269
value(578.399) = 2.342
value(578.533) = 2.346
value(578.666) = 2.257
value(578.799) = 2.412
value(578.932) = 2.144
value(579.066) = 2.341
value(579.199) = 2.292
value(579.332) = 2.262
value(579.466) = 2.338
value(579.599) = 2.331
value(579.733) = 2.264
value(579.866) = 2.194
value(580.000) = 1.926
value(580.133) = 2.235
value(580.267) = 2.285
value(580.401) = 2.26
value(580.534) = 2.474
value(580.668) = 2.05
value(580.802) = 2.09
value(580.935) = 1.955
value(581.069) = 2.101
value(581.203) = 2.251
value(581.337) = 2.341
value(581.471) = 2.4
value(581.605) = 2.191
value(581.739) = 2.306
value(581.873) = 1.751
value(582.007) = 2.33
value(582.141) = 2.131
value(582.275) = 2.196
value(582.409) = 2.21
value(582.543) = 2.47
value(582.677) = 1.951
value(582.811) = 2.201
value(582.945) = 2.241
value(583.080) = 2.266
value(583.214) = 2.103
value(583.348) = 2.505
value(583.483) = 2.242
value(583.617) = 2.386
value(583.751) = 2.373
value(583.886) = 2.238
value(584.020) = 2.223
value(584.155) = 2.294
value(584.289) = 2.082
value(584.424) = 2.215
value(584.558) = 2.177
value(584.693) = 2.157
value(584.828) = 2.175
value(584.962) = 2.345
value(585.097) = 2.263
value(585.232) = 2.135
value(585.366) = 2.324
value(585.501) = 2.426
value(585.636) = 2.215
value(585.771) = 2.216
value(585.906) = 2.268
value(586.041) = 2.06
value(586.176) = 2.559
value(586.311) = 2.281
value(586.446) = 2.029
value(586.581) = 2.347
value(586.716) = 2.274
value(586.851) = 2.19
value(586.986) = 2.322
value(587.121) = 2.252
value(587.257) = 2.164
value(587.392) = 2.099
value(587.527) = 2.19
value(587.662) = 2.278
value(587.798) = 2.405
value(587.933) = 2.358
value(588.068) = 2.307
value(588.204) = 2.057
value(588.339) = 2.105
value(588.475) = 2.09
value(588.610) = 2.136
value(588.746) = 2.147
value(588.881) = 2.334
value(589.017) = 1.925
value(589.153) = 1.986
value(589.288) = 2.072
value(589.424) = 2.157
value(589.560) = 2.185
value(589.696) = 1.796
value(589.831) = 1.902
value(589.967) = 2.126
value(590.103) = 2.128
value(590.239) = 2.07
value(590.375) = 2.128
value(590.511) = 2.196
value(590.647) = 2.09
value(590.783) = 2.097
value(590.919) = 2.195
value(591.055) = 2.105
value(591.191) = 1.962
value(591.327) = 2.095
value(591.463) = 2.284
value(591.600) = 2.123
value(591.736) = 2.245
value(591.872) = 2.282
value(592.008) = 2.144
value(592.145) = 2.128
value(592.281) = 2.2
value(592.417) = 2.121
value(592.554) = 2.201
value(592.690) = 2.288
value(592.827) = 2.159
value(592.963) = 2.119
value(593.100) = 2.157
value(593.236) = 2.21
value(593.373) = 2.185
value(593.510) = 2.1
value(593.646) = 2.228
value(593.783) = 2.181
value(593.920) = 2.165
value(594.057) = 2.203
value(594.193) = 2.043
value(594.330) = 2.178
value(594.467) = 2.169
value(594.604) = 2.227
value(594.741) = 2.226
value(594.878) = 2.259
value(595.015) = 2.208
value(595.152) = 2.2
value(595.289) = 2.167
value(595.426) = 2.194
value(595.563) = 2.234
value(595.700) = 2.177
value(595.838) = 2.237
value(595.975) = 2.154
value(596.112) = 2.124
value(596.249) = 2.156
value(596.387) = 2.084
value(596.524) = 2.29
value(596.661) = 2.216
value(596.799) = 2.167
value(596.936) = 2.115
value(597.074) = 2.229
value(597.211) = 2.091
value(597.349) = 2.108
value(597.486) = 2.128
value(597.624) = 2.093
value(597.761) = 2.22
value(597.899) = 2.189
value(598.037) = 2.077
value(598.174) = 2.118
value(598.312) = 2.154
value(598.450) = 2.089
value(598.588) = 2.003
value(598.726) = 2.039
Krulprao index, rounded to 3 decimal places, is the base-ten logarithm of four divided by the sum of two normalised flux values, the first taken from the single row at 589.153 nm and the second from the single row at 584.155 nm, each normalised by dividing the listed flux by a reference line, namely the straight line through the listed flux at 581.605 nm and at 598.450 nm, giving 0.305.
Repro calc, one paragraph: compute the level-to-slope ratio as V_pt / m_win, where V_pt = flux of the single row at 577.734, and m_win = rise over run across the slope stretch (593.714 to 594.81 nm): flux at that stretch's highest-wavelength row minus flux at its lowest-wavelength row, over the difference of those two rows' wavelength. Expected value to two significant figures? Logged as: 50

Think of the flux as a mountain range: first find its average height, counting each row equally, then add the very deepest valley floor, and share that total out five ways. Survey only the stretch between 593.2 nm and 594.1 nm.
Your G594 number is 0.856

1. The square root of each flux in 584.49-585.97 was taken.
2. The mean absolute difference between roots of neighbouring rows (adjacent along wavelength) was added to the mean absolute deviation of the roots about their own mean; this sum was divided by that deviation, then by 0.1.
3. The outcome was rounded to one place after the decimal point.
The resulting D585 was 23.4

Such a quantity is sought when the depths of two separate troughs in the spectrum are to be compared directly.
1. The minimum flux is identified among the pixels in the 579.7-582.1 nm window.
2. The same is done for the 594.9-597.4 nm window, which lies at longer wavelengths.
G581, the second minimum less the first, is 0.33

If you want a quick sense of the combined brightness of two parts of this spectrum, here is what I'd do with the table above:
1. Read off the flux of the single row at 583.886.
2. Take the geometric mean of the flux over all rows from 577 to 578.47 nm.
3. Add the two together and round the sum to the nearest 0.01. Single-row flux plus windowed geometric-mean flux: 4.50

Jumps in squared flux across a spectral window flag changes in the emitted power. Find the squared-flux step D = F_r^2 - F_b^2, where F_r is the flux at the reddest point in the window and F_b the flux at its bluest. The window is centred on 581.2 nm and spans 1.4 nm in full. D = -3.1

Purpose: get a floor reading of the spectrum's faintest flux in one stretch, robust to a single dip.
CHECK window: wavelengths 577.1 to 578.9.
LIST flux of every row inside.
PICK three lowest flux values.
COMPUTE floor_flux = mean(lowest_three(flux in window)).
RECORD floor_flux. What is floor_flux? 2.11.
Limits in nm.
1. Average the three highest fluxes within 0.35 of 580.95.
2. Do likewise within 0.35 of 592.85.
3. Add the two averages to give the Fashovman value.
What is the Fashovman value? 4.36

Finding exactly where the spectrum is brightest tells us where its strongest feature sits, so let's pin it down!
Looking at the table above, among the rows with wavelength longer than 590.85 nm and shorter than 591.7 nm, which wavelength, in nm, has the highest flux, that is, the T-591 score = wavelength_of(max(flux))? 591.463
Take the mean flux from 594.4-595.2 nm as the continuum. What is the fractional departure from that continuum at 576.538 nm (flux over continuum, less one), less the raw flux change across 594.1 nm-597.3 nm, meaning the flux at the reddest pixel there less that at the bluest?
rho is -0.12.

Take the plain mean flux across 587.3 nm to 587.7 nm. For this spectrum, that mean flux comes 2.19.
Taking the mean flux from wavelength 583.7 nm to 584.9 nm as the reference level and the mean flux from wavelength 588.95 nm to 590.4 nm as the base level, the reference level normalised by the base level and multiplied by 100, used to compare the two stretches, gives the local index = 108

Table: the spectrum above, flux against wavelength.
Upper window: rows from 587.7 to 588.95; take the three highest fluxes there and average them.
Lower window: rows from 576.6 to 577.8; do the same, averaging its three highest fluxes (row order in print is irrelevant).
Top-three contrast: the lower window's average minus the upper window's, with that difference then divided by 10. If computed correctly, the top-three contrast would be 0.0043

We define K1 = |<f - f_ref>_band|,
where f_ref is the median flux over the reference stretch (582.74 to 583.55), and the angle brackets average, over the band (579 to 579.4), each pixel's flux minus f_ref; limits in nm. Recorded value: 0.06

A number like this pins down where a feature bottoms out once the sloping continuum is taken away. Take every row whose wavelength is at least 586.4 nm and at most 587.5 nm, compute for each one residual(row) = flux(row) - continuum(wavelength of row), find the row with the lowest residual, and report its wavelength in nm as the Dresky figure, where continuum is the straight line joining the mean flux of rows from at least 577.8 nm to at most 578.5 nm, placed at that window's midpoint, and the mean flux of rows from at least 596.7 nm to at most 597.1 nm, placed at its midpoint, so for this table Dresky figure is 586.446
